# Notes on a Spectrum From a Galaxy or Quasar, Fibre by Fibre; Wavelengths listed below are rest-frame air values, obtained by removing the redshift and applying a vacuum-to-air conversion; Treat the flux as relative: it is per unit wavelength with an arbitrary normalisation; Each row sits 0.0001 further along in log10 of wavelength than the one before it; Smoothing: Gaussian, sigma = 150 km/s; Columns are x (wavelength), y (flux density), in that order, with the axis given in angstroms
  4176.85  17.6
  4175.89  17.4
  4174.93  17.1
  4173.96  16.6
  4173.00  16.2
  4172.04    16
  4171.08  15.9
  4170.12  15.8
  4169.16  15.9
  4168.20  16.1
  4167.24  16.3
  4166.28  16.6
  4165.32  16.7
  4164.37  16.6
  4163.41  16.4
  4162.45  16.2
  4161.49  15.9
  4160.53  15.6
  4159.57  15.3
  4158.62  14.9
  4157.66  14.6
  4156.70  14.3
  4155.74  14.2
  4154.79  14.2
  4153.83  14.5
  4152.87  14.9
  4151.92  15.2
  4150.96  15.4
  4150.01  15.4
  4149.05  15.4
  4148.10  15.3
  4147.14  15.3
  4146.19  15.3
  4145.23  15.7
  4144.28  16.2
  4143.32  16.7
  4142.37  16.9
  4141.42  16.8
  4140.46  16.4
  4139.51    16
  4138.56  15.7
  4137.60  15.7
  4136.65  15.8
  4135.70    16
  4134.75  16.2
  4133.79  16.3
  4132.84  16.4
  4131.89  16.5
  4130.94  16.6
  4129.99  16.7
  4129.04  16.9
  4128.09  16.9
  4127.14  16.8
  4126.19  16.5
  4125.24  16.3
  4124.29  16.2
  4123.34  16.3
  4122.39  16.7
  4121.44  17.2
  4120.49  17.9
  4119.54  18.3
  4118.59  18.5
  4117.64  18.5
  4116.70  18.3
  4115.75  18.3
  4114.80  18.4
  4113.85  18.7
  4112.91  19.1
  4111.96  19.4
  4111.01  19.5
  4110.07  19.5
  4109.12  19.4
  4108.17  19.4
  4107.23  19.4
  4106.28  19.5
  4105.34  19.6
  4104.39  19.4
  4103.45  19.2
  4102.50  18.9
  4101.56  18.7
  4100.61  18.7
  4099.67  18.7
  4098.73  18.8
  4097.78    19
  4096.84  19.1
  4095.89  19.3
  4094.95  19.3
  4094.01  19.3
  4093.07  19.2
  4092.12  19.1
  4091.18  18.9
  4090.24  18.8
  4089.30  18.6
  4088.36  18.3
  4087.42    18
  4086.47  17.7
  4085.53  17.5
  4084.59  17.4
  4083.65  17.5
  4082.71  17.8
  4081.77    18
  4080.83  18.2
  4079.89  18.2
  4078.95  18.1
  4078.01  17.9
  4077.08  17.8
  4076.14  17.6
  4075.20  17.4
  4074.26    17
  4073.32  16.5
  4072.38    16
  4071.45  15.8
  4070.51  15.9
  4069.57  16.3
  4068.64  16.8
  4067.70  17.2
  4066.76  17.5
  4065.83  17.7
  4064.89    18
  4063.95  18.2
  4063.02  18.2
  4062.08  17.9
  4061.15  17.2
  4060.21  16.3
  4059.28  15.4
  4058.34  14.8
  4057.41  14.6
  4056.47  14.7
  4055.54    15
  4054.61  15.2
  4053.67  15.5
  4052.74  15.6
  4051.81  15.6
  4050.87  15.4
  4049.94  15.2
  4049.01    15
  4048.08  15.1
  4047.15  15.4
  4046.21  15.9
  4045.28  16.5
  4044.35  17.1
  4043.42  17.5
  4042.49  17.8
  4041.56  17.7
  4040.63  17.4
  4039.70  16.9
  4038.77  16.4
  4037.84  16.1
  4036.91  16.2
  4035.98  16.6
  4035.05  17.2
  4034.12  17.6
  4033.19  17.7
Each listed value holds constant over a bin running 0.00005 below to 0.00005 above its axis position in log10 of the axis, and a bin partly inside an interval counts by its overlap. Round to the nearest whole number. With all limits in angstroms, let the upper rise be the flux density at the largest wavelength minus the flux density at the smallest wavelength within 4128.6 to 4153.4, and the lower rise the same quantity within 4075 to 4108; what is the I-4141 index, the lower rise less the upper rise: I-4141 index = 4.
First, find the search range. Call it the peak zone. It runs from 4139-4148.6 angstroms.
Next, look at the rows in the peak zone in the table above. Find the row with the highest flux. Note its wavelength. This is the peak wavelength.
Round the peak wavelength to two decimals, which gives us 4142.37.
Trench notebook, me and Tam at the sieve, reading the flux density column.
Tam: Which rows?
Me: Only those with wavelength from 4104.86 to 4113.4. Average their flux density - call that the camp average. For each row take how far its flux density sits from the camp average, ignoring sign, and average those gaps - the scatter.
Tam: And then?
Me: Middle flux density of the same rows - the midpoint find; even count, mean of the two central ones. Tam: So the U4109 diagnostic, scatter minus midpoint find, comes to -19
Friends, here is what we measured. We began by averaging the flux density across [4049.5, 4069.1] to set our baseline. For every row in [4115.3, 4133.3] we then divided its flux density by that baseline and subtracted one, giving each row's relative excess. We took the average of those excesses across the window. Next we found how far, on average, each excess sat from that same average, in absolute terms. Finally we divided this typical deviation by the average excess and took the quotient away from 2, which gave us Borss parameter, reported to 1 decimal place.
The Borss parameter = 1.1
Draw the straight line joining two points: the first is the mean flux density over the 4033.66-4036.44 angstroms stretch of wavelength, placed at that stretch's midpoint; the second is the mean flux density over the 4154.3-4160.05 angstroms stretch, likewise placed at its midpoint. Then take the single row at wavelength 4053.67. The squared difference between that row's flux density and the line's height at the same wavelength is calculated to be 1.5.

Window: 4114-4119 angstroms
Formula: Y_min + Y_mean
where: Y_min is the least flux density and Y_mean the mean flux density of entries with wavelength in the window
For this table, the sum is 36.7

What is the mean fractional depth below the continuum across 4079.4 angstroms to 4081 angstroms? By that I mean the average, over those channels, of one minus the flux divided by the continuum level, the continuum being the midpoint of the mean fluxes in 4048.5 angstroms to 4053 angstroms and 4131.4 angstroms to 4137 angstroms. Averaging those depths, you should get -0.15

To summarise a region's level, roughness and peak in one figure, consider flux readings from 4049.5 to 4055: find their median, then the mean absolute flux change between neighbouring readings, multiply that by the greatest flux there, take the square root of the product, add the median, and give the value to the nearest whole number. 17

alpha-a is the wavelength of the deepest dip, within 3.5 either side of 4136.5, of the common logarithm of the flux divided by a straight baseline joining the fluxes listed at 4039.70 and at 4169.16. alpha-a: 4137.60 angstroms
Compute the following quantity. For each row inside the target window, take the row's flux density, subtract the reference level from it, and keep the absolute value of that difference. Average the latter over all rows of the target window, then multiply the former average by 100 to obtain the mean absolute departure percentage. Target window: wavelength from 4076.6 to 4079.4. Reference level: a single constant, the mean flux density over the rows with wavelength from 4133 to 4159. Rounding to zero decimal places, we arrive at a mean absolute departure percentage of 240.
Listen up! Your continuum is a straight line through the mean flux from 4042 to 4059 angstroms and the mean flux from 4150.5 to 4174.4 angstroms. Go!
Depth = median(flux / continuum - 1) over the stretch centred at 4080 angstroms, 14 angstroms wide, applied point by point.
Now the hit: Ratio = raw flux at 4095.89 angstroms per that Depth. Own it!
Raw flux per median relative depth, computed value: 147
